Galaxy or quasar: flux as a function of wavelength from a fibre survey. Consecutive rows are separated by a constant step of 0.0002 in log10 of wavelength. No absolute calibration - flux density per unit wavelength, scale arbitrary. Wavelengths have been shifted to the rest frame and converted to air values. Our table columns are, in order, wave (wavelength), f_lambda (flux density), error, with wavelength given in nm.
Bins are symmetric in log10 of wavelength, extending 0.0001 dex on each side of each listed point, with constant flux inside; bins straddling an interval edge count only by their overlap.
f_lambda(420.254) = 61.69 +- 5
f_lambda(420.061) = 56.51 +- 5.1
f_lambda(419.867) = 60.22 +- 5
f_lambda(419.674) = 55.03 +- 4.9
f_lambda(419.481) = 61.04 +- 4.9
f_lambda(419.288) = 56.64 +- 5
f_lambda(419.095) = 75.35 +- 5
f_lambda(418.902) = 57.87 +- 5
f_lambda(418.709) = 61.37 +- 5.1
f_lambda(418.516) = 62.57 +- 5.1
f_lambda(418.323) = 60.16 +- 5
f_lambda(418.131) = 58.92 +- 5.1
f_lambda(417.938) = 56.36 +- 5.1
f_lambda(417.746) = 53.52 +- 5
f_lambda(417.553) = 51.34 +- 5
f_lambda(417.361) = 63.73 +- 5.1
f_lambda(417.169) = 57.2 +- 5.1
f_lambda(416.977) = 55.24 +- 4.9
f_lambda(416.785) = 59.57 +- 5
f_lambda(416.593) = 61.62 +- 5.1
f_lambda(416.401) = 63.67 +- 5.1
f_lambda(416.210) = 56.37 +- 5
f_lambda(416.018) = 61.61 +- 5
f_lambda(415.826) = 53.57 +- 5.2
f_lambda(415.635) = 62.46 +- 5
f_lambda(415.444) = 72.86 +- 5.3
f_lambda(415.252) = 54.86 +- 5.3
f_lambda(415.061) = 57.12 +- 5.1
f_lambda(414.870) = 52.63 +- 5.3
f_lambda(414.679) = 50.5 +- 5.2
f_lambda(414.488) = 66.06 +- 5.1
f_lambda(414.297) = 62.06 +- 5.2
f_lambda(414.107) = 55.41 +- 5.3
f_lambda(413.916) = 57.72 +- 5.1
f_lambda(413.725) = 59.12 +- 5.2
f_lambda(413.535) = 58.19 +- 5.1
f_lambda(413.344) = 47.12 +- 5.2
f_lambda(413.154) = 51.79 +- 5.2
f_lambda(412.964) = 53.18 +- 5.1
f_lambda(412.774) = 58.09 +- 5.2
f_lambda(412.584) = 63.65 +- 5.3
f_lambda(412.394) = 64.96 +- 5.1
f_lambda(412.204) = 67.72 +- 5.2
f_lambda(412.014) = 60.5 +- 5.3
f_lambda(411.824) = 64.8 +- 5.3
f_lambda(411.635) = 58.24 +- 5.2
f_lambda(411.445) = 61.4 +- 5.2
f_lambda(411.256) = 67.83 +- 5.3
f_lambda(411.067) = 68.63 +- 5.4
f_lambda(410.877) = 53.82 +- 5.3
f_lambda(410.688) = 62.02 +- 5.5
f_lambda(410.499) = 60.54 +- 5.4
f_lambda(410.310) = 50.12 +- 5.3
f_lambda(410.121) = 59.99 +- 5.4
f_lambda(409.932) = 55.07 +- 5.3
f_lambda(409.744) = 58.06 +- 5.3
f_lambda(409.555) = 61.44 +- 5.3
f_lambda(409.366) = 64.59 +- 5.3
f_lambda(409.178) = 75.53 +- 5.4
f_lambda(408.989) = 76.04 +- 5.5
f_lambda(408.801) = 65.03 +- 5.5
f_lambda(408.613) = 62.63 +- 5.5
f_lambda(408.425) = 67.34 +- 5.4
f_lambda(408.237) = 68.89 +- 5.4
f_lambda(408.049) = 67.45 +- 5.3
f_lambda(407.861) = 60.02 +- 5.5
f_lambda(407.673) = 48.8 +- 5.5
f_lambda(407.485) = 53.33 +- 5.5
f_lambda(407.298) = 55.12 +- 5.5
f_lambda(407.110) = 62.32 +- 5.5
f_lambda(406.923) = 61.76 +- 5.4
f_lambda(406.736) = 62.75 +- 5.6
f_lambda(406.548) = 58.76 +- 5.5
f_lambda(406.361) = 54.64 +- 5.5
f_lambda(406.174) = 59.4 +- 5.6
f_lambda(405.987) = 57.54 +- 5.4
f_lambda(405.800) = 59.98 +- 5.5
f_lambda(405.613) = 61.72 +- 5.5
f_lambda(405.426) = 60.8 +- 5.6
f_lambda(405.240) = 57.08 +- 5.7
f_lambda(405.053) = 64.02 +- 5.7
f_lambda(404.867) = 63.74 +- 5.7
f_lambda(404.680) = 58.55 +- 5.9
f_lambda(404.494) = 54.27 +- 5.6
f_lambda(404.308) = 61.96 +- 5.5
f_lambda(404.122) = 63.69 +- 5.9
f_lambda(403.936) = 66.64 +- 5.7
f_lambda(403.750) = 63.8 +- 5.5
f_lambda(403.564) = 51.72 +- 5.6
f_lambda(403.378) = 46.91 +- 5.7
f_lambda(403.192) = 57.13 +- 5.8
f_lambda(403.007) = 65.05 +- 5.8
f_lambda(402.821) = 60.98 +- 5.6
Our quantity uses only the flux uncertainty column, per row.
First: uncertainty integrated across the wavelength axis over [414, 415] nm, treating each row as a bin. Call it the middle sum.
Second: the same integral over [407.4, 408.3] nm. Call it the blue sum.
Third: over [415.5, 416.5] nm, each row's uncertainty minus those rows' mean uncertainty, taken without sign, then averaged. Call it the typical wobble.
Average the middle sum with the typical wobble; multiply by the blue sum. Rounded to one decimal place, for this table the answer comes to 12.9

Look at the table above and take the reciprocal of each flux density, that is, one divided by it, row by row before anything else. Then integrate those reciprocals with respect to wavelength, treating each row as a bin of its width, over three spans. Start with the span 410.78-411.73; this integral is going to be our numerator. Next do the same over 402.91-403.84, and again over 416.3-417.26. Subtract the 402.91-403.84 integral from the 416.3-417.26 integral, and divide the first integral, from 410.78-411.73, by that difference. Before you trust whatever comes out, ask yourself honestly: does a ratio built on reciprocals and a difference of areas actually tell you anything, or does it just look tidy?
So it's -40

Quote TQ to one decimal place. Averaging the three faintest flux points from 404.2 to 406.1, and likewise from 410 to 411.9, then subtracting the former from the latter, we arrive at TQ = -2.2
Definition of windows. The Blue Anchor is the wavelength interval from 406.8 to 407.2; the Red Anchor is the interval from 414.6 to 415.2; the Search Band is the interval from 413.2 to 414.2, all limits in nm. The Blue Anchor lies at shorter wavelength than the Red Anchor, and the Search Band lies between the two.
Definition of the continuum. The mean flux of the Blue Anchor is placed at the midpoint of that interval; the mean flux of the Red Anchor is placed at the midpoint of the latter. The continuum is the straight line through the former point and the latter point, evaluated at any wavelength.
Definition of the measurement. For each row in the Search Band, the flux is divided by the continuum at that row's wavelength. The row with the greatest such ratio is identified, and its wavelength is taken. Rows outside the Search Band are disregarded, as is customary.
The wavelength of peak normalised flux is 413.725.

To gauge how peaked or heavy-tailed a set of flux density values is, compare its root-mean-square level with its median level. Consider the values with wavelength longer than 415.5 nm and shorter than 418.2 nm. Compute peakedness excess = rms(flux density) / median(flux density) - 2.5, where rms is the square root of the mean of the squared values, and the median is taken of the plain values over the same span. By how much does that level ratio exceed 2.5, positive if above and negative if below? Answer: -1.49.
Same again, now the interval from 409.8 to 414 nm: -1.50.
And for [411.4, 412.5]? -1.50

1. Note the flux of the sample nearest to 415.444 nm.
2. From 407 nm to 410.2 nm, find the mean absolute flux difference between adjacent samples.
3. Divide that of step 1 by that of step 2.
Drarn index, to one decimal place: 14.7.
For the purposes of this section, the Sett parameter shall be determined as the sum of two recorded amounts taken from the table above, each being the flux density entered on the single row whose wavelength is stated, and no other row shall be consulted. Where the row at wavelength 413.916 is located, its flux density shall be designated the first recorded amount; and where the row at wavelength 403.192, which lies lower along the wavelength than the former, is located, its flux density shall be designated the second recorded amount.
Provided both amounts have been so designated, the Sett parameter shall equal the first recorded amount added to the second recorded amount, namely 115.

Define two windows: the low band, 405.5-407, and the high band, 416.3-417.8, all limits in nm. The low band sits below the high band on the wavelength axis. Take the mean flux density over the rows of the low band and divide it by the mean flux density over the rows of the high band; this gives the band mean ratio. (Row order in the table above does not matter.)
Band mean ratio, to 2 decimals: 1.02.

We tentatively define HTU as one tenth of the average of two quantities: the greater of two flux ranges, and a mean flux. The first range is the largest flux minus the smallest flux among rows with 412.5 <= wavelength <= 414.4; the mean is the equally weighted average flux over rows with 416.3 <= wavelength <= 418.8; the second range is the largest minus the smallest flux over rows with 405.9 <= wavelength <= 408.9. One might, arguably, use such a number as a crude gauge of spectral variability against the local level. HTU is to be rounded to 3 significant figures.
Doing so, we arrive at 3.95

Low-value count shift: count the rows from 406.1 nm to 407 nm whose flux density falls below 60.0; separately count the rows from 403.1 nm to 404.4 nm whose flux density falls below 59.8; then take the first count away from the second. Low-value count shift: 0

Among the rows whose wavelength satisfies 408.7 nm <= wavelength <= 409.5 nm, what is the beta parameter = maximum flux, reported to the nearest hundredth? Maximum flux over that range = 76.04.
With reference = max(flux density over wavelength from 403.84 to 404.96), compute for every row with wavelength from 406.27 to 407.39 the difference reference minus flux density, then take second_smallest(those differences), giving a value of 4.3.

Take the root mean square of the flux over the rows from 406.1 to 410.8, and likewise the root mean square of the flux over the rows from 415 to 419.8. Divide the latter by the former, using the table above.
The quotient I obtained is 0.97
